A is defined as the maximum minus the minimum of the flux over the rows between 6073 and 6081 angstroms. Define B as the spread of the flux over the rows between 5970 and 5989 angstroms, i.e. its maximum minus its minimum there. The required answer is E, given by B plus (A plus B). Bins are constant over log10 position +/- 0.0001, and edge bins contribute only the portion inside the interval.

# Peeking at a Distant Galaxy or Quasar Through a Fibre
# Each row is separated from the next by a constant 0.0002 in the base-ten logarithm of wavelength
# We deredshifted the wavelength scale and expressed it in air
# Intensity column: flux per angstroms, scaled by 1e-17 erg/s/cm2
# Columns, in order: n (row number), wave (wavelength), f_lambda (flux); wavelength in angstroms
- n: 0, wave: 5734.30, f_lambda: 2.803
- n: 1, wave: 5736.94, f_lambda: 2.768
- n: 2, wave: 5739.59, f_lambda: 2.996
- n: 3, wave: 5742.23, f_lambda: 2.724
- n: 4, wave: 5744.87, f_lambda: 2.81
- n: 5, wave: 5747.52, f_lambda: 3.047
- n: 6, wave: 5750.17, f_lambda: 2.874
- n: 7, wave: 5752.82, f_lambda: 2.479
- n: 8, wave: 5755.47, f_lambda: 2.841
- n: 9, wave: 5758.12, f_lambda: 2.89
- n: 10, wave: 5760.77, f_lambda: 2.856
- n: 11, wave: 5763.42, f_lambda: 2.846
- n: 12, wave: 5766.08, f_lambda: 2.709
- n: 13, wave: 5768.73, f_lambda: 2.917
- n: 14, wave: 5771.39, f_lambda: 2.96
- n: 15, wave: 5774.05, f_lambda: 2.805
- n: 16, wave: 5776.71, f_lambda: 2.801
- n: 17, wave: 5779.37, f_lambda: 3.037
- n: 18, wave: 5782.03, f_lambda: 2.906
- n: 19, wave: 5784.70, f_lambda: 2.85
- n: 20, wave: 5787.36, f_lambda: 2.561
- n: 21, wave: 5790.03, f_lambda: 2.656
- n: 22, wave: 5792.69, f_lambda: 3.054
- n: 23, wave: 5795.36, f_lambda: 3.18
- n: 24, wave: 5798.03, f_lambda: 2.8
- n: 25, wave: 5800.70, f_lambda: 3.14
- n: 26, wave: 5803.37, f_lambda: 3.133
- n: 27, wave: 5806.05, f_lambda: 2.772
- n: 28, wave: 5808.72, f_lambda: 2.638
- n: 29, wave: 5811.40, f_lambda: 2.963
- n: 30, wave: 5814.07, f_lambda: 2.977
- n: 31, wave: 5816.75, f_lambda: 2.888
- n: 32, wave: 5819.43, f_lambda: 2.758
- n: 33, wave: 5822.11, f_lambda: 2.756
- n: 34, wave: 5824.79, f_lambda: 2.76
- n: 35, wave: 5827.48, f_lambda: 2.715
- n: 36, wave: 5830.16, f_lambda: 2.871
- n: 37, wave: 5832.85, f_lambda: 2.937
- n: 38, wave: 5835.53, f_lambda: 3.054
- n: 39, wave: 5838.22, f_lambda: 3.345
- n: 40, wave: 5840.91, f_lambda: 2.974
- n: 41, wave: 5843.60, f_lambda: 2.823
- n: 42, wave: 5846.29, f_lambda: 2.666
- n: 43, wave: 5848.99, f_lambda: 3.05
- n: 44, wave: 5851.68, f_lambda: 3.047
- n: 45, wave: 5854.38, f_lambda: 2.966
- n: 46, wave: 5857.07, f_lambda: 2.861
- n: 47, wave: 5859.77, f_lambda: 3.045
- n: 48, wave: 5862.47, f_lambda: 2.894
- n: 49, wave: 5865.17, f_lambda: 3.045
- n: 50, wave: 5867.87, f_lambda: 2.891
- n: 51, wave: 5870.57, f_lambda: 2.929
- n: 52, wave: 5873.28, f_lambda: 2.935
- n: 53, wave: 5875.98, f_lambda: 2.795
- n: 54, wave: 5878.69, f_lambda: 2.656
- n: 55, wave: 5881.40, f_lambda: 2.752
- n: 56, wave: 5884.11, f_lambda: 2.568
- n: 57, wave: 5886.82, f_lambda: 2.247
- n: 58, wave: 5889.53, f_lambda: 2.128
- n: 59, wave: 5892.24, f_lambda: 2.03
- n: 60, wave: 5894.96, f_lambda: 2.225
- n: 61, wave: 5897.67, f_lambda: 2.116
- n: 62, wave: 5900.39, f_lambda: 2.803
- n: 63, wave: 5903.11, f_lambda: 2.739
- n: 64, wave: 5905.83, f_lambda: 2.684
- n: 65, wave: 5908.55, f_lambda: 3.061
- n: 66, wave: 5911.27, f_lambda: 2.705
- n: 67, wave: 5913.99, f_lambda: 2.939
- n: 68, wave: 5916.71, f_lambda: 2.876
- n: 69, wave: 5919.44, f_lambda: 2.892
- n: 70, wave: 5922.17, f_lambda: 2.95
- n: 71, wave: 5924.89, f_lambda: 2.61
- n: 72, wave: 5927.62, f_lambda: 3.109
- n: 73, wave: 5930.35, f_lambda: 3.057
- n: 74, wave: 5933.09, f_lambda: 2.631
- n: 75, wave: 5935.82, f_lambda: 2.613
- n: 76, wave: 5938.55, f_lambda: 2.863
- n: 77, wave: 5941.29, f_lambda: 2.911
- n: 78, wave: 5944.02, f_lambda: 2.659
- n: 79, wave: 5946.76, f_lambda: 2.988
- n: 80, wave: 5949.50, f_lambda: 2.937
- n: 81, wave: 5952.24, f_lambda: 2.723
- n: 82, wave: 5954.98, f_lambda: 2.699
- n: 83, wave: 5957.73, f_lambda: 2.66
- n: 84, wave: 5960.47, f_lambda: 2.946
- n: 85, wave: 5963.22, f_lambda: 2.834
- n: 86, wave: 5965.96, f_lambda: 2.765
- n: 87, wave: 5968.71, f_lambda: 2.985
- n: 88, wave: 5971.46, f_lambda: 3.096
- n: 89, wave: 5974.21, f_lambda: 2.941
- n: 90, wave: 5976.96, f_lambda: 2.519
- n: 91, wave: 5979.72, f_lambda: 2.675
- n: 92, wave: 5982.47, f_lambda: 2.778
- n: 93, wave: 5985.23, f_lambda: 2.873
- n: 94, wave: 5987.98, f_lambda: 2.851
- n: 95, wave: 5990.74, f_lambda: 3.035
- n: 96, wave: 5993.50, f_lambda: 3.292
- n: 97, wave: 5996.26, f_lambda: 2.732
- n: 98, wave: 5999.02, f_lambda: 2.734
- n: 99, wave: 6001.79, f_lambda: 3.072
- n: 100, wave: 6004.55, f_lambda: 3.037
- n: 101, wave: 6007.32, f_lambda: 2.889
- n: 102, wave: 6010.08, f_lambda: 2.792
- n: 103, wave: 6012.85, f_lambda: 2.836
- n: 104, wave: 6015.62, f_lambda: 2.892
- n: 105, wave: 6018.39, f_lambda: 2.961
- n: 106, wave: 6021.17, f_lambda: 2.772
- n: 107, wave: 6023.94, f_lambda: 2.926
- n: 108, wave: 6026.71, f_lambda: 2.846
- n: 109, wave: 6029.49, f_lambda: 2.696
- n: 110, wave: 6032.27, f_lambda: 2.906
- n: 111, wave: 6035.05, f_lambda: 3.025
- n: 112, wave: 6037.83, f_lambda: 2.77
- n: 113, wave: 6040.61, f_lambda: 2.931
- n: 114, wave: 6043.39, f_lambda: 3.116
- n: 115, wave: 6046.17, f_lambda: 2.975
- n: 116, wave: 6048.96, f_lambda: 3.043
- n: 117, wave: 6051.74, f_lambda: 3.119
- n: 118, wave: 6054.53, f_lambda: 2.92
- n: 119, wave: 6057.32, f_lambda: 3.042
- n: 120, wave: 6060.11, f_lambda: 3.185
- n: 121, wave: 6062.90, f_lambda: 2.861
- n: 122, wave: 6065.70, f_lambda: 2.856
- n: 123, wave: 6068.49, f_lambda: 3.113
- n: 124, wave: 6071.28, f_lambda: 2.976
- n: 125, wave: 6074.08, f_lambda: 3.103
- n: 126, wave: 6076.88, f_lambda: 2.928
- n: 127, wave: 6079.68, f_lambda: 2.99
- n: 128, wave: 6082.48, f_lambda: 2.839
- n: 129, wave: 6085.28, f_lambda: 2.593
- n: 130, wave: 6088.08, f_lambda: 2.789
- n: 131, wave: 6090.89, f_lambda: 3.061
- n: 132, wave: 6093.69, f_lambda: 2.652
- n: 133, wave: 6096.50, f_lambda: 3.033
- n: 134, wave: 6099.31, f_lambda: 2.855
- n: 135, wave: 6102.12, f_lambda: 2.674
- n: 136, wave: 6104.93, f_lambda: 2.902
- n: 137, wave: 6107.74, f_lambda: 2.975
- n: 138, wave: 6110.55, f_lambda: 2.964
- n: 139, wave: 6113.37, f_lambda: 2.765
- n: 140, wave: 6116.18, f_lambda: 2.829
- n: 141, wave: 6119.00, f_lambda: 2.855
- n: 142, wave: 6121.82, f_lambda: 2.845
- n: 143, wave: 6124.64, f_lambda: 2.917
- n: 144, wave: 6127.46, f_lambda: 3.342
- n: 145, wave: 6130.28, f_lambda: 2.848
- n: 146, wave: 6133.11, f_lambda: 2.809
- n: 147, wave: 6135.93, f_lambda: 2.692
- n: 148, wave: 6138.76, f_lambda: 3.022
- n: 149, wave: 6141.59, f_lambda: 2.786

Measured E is 1.33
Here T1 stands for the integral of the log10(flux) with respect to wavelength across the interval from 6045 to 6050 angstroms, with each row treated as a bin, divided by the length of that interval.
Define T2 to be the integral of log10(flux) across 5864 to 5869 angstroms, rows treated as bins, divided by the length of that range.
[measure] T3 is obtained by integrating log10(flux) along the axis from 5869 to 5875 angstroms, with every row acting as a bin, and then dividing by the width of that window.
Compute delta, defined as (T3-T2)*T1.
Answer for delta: -0.003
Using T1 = 0.478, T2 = 0.47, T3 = 0.466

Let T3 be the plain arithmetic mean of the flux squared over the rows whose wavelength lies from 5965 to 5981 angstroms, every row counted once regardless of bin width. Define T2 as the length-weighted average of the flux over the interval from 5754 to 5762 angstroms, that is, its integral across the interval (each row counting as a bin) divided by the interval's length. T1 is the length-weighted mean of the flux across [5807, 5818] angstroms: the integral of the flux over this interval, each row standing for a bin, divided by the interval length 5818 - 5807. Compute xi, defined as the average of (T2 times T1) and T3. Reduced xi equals 8.12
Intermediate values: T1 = 2.86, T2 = 2.86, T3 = 8.05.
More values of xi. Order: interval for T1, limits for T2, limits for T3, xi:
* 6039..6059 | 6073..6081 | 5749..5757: 8.28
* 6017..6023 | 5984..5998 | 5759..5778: 8.28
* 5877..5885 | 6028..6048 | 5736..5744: 7.90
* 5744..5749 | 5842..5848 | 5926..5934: 8.39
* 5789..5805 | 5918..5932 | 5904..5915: 8.43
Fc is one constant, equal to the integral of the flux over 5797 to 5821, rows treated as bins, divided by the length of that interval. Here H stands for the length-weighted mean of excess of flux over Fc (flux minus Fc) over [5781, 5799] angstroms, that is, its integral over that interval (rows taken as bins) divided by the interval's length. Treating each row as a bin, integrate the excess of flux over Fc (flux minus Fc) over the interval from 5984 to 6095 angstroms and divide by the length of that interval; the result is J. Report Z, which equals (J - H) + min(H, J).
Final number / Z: 0.03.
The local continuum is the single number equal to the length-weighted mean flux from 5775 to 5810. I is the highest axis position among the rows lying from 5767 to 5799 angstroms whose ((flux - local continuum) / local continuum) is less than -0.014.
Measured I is 5798.03 angstroms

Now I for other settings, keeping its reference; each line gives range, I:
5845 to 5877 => 5875.98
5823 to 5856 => 5846.29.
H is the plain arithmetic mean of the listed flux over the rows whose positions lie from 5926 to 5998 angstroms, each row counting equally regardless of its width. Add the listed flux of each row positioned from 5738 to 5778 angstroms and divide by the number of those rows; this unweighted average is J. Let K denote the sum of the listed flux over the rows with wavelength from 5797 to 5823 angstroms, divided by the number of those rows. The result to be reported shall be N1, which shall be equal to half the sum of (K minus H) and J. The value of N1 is 1.43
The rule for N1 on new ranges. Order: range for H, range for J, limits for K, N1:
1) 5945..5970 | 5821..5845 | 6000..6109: 1.50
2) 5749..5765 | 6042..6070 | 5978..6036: 1.56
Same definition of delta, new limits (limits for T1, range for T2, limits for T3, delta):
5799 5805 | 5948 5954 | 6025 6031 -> -0.003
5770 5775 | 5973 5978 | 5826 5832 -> 0.005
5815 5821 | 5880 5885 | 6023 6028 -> 0.016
